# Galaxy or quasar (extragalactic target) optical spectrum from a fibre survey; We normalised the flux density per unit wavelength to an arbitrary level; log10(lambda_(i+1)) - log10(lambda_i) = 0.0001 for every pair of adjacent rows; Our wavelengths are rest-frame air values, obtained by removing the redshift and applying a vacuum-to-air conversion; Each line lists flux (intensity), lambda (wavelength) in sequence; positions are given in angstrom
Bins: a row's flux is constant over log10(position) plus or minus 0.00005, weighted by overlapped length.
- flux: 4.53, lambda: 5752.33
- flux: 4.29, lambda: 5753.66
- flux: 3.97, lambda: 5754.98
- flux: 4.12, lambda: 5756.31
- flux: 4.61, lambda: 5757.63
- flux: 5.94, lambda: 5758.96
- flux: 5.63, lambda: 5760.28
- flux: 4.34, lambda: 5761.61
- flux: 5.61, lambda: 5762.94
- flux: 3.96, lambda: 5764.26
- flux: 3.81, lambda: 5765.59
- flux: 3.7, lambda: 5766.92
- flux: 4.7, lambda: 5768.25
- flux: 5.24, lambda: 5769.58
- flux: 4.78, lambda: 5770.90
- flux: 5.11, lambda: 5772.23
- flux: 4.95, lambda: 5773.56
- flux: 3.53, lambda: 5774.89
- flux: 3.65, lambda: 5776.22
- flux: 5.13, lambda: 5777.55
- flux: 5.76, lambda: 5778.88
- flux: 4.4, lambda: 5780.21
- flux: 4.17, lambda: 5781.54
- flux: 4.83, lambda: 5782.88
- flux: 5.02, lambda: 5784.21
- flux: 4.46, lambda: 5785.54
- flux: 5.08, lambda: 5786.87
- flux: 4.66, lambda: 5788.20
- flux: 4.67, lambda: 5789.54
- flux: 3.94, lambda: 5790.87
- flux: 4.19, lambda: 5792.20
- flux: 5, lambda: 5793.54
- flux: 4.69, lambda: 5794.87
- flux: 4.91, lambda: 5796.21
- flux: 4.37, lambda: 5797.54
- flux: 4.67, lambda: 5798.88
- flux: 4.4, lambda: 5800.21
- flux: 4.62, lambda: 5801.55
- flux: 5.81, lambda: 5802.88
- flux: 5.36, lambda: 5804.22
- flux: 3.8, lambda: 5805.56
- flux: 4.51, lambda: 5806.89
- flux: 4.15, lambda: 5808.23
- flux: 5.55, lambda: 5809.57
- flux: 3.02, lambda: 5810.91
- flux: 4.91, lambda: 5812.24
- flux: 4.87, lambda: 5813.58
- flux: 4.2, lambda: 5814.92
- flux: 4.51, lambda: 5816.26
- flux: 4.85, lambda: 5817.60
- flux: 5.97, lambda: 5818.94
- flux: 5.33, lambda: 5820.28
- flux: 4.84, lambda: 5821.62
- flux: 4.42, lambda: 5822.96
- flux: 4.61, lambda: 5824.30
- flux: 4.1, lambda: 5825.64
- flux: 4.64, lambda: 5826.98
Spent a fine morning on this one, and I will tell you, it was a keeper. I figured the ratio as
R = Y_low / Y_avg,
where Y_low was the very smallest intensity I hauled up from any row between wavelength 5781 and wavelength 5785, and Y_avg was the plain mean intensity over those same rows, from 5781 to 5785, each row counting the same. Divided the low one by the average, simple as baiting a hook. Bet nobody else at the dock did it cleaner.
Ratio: 0.89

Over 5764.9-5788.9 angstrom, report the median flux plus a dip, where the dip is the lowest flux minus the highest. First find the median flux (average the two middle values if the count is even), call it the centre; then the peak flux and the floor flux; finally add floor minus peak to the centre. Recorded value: 2.5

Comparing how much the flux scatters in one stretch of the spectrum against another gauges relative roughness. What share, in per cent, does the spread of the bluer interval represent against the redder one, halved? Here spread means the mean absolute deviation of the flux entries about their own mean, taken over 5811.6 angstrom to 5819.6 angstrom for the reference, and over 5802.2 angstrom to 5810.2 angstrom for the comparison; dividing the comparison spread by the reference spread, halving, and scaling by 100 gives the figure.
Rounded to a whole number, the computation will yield 96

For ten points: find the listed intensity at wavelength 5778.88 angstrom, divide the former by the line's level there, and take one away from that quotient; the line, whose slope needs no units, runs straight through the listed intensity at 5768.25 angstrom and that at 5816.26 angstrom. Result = 0.24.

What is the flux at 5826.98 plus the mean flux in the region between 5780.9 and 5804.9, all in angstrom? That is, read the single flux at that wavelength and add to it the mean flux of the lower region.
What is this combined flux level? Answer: 9.4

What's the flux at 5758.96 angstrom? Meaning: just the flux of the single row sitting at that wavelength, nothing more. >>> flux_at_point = 5.94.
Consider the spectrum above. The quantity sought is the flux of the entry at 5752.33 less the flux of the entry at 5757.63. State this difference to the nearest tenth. -0.1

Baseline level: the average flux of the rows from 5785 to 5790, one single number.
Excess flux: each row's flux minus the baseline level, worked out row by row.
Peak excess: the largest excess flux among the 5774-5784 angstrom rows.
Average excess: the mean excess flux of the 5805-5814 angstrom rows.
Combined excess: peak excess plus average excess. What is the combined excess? 0.7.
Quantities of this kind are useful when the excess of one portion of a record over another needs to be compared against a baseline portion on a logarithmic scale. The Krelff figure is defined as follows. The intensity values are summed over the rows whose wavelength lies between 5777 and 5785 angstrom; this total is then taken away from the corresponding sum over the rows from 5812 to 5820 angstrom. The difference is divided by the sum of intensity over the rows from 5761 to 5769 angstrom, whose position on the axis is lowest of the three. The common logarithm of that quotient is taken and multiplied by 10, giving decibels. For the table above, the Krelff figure -159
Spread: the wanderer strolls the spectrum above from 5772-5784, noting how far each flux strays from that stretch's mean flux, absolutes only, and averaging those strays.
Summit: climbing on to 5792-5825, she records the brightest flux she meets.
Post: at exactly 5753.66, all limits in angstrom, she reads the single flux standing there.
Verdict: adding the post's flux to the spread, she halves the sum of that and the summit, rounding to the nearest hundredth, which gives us 5.43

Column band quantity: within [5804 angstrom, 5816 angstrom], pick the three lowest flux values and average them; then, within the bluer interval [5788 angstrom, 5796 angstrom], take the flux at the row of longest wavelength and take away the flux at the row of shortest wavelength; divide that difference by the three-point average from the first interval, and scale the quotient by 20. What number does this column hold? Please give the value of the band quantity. 0.2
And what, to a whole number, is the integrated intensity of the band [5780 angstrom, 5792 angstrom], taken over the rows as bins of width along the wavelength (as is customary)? 55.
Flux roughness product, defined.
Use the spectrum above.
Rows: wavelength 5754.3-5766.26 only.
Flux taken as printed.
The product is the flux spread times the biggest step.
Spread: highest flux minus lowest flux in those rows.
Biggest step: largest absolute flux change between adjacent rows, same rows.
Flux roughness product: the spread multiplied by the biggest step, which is 3.5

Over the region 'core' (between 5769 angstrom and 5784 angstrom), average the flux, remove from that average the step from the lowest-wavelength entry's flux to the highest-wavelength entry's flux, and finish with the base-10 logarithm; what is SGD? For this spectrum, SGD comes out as 0.71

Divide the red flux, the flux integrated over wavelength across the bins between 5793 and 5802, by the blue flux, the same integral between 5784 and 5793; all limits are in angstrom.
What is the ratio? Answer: 1.02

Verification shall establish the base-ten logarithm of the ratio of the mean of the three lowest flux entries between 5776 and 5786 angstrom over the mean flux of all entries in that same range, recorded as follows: -0.06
